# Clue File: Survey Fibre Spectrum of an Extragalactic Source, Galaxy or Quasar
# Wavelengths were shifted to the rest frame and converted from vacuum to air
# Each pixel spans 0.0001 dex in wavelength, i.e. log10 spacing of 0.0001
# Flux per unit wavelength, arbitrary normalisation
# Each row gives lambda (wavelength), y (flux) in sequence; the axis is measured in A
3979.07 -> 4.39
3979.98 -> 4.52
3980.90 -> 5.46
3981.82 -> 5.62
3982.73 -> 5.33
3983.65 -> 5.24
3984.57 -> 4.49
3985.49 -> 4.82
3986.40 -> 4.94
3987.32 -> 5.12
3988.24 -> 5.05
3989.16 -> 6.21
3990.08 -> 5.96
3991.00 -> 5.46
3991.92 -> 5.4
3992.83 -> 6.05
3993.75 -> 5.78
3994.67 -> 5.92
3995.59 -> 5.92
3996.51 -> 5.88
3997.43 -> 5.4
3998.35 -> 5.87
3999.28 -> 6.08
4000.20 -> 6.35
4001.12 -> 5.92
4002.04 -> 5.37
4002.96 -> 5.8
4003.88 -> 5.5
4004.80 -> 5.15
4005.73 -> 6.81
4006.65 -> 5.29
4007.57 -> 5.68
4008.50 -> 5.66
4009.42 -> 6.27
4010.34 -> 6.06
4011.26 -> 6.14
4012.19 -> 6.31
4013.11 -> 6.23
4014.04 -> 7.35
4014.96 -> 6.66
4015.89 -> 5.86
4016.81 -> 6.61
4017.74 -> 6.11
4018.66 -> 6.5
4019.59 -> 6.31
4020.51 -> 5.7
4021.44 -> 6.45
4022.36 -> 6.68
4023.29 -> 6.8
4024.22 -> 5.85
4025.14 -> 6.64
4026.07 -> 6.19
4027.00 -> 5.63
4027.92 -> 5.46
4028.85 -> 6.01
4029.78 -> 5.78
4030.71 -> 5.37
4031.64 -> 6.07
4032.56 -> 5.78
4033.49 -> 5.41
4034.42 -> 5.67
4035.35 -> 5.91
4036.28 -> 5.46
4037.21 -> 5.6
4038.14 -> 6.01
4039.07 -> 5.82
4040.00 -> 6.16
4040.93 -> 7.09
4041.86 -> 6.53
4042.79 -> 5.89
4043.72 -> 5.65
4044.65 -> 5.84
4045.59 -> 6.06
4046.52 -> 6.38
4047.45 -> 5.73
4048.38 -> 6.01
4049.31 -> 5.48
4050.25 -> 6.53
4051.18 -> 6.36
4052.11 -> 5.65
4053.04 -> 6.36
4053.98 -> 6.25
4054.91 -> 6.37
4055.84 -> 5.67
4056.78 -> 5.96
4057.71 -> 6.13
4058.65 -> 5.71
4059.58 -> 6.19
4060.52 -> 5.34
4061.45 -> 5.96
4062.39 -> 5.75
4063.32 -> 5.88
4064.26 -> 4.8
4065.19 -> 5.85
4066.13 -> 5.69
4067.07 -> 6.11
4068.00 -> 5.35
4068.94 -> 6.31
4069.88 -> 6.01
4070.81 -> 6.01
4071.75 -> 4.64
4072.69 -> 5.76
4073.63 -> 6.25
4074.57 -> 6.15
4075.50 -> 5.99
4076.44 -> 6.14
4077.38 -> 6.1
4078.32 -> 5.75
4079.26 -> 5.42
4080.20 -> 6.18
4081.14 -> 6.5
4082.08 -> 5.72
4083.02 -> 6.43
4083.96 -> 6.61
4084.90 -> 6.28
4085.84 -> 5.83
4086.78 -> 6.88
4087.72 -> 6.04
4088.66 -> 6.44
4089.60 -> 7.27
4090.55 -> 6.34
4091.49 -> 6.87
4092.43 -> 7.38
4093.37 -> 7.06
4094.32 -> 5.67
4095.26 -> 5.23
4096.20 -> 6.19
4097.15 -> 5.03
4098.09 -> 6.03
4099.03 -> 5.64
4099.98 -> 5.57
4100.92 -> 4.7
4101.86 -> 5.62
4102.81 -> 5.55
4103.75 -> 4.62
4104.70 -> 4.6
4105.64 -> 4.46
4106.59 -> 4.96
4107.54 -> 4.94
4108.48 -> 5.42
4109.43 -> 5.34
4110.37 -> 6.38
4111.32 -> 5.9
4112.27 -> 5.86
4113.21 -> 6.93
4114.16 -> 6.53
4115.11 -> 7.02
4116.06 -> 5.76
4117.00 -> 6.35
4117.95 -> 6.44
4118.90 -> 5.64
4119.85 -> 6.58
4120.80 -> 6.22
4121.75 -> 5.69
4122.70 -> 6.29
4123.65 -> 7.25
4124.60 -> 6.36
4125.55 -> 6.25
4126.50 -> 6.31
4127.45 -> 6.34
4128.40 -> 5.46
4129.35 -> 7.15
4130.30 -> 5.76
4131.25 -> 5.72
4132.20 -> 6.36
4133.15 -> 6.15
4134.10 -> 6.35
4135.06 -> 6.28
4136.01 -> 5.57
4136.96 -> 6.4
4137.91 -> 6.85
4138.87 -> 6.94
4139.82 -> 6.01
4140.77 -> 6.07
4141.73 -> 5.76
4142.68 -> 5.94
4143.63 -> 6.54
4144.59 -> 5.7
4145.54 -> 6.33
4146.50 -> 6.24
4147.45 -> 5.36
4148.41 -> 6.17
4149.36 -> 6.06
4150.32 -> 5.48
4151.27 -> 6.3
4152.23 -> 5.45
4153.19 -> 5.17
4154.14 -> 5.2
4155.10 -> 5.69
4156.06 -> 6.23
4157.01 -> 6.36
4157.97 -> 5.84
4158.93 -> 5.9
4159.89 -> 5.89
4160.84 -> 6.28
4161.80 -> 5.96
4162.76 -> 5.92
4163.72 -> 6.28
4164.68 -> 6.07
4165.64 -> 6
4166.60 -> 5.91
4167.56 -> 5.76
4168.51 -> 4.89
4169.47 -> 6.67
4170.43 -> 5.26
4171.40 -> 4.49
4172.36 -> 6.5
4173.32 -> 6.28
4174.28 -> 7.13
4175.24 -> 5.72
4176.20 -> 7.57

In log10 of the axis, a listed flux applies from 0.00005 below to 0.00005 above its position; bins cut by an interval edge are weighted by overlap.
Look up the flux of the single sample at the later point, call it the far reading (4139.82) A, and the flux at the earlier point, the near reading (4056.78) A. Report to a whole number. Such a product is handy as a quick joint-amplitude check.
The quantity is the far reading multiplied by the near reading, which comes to 36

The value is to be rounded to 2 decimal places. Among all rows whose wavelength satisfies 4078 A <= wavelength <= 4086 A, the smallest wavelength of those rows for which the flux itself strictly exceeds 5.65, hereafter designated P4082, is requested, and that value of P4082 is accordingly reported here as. 4078.32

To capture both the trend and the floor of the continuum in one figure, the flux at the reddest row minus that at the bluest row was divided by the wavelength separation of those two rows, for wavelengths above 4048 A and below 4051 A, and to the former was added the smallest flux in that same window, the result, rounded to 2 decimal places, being 5.76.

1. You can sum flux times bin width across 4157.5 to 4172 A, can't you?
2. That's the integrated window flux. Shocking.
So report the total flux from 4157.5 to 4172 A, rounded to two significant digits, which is 84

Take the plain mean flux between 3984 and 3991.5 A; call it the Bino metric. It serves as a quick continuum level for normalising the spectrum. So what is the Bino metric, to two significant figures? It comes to 5.3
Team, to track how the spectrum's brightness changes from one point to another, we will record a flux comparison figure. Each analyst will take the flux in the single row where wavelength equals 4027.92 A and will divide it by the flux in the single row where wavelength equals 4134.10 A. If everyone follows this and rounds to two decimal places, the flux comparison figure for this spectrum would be 0.86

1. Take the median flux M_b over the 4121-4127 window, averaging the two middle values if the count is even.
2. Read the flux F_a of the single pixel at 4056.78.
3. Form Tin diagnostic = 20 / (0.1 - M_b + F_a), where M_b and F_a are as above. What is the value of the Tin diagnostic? -83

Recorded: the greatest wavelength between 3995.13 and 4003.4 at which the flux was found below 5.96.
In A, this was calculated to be 4002.96 A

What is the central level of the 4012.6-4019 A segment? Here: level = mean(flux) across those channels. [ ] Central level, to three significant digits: 6.47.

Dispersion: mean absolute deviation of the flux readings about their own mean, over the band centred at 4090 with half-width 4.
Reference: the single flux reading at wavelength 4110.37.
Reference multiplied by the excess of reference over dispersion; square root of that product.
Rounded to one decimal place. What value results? 6.2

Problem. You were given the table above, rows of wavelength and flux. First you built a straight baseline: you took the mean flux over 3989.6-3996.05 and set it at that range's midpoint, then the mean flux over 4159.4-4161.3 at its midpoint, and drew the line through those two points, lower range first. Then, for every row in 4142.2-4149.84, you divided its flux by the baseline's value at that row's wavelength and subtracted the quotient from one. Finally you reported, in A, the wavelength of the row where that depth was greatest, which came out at 4147.45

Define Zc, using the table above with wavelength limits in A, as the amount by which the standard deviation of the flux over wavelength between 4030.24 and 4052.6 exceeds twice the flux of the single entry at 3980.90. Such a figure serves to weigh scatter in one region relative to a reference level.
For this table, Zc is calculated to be -10.5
